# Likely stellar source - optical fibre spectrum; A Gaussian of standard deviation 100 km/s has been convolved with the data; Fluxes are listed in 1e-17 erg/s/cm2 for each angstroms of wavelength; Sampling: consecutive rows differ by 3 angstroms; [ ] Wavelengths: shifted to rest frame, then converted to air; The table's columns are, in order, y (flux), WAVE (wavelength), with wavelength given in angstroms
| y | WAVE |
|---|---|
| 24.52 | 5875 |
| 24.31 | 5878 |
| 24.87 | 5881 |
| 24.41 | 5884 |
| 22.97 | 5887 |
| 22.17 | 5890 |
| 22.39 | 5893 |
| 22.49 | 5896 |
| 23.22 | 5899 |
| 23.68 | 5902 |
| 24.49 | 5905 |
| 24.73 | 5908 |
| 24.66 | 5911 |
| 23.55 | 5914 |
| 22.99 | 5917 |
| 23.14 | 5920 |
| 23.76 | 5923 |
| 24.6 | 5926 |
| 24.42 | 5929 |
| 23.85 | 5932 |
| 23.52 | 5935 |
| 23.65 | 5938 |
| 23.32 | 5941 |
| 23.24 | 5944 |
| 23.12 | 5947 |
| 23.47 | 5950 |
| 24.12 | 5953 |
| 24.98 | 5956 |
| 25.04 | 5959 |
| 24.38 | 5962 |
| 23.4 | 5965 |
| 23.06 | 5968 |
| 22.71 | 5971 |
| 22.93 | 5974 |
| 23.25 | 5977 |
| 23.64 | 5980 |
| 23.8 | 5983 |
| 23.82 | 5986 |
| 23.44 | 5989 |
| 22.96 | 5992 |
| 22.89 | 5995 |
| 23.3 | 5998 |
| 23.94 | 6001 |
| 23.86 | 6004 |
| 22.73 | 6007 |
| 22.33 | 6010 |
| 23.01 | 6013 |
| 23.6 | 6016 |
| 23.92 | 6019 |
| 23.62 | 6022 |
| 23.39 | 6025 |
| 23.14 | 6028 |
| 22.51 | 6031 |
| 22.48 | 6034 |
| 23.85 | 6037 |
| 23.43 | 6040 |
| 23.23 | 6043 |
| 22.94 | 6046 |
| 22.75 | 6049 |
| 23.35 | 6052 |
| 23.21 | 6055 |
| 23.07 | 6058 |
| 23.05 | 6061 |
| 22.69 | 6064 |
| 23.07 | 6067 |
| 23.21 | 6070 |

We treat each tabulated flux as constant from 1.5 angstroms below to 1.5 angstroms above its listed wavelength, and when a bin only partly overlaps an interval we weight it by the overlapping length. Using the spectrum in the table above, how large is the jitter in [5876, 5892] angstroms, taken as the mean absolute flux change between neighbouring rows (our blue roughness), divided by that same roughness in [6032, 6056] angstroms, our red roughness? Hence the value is 1.78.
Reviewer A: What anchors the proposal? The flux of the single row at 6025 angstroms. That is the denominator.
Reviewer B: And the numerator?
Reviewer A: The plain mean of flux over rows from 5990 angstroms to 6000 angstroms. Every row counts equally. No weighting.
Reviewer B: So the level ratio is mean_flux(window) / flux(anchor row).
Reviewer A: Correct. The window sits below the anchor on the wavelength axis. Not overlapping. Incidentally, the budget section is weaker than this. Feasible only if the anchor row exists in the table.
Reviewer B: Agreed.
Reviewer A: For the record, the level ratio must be 0.99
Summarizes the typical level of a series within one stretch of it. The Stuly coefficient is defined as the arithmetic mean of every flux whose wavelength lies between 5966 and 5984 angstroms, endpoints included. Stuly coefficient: 23.2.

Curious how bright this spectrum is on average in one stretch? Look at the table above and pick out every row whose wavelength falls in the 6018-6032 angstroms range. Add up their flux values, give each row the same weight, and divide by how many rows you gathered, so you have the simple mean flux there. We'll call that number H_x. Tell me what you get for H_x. 23.3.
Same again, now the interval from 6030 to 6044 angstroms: 23.1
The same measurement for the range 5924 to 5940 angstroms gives 24.0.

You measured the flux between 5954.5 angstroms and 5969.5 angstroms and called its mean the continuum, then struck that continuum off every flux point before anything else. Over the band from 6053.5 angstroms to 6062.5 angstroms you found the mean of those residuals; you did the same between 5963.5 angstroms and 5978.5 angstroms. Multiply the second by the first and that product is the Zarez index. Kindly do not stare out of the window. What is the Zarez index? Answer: 1.2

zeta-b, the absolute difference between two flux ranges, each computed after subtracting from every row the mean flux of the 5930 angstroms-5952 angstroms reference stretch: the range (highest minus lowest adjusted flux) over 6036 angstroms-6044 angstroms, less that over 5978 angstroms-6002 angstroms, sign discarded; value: 0.4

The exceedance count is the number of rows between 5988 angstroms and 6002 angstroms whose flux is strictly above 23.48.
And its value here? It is 1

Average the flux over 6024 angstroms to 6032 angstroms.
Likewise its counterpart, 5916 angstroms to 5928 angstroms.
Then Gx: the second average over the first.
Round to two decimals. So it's 1.03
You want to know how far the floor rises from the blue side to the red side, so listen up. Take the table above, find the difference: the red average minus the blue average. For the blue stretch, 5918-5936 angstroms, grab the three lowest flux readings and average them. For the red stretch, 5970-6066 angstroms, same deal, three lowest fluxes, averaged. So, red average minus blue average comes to -1.0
